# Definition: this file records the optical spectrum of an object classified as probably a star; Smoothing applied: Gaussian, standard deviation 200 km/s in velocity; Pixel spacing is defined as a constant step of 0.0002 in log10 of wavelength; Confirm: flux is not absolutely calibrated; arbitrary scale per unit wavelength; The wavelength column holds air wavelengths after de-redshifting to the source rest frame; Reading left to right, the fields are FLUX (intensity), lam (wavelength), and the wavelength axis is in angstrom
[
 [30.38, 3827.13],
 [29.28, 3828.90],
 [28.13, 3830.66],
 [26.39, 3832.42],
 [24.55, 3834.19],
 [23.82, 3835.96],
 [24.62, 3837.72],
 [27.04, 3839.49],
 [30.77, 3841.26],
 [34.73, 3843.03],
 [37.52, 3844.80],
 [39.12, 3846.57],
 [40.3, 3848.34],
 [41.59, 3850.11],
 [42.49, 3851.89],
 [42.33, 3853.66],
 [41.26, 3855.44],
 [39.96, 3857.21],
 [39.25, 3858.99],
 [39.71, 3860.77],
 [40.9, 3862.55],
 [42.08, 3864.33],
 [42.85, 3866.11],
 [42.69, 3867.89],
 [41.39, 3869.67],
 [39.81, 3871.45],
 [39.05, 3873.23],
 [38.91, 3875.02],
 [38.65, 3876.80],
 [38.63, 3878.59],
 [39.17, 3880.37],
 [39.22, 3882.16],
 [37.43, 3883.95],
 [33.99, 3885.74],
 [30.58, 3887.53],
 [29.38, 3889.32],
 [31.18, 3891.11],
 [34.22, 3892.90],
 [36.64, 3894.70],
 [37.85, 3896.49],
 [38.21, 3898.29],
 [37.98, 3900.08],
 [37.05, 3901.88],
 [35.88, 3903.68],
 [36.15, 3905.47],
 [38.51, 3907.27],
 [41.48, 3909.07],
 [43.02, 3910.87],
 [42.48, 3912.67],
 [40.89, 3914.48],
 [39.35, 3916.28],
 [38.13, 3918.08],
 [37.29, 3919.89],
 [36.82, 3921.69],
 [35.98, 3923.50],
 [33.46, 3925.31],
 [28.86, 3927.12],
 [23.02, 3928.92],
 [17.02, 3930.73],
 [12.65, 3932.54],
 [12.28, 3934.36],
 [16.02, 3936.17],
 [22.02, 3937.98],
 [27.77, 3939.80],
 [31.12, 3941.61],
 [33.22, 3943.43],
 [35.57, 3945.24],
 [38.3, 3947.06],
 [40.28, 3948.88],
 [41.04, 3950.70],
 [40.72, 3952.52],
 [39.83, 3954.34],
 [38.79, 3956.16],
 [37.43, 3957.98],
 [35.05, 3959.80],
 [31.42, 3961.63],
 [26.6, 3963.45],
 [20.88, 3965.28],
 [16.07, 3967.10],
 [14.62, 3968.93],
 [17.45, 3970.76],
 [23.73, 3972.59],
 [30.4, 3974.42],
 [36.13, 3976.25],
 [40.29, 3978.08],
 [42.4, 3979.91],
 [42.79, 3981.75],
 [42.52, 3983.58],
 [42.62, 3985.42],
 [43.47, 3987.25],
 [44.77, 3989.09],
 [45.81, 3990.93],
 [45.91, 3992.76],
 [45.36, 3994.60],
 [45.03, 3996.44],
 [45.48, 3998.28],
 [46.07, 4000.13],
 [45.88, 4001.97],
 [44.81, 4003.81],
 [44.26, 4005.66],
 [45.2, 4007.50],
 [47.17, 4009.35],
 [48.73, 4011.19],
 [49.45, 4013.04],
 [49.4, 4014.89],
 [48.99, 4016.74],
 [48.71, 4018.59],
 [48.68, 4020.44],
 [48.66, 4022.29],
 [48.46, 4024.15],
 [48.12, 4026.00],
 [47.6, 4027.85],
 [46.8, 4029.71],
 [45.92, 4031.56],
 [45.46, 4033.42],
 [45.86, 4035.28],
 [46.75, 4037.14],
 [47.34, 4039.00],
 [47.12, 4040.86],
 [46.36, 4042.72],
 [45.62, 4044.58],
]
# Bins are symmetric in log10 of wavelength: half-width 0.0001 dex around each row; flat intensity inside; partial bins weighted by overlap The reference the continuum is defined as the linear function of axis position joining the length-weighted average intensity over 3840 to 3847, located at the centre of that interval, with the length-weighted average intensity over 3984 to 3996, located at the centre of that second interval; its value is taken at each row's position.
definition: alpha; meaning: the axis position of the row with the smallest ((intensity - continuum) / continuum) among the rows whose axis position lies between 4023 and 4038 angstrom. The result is 4033.42 angstrom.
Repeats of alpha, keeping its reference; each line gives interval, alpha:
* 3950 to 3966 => 3965.28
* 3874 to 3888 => 3887.53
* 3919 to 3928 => 3927.12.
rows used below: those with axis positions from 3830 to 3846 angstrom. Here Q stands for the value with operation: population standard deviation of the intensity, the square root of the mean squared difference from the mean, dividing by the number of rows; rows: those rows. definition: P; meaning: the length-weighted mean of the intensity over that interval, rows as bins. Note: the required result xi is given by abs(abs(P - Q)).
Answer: 24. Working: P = 29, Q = 4.5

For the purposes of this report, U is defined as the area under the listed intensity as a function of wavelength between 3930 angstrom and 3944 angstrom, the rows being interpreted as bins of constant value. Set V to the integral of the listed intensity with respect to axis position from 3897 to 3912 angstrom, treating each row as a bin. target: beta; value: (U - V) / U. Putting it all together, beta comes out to -0.94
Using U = 298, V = 579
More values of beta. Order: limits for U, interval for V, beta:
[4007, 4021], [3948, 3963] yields 0.16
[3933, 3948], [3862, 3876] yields -0.44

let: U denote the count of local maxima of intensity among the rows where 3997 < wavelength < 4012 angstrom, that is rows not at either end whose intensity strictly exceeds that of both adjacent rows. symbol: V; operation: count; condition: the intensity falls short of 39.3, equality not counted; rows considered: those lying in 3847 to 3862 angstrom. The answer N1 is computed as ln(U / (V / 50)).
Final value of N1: 3.9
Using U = 1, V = 1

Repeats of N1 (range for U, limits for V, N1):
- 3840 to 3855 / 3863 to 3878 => 2.8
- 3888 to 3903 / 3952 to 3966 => 2.1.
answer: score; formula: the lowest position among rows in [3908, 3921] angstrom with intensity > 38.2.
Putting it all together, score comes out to 3909.07 angstrom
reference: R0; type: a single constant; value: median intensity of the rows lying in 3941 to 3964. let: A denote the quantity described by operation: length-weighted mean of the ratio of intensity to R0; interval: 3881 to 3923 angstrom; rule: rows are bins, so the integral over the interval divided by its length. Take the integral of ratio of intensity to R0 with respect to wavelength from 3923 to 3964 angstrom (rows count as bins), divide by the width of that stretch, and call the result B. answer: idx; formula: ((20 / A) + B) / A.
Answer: 21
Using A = 0.99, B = 0.81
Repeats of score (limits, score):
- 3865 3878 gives 3866.11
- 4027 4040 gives 4027.85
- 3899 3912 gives 3907.27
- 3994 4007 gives 3994.60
